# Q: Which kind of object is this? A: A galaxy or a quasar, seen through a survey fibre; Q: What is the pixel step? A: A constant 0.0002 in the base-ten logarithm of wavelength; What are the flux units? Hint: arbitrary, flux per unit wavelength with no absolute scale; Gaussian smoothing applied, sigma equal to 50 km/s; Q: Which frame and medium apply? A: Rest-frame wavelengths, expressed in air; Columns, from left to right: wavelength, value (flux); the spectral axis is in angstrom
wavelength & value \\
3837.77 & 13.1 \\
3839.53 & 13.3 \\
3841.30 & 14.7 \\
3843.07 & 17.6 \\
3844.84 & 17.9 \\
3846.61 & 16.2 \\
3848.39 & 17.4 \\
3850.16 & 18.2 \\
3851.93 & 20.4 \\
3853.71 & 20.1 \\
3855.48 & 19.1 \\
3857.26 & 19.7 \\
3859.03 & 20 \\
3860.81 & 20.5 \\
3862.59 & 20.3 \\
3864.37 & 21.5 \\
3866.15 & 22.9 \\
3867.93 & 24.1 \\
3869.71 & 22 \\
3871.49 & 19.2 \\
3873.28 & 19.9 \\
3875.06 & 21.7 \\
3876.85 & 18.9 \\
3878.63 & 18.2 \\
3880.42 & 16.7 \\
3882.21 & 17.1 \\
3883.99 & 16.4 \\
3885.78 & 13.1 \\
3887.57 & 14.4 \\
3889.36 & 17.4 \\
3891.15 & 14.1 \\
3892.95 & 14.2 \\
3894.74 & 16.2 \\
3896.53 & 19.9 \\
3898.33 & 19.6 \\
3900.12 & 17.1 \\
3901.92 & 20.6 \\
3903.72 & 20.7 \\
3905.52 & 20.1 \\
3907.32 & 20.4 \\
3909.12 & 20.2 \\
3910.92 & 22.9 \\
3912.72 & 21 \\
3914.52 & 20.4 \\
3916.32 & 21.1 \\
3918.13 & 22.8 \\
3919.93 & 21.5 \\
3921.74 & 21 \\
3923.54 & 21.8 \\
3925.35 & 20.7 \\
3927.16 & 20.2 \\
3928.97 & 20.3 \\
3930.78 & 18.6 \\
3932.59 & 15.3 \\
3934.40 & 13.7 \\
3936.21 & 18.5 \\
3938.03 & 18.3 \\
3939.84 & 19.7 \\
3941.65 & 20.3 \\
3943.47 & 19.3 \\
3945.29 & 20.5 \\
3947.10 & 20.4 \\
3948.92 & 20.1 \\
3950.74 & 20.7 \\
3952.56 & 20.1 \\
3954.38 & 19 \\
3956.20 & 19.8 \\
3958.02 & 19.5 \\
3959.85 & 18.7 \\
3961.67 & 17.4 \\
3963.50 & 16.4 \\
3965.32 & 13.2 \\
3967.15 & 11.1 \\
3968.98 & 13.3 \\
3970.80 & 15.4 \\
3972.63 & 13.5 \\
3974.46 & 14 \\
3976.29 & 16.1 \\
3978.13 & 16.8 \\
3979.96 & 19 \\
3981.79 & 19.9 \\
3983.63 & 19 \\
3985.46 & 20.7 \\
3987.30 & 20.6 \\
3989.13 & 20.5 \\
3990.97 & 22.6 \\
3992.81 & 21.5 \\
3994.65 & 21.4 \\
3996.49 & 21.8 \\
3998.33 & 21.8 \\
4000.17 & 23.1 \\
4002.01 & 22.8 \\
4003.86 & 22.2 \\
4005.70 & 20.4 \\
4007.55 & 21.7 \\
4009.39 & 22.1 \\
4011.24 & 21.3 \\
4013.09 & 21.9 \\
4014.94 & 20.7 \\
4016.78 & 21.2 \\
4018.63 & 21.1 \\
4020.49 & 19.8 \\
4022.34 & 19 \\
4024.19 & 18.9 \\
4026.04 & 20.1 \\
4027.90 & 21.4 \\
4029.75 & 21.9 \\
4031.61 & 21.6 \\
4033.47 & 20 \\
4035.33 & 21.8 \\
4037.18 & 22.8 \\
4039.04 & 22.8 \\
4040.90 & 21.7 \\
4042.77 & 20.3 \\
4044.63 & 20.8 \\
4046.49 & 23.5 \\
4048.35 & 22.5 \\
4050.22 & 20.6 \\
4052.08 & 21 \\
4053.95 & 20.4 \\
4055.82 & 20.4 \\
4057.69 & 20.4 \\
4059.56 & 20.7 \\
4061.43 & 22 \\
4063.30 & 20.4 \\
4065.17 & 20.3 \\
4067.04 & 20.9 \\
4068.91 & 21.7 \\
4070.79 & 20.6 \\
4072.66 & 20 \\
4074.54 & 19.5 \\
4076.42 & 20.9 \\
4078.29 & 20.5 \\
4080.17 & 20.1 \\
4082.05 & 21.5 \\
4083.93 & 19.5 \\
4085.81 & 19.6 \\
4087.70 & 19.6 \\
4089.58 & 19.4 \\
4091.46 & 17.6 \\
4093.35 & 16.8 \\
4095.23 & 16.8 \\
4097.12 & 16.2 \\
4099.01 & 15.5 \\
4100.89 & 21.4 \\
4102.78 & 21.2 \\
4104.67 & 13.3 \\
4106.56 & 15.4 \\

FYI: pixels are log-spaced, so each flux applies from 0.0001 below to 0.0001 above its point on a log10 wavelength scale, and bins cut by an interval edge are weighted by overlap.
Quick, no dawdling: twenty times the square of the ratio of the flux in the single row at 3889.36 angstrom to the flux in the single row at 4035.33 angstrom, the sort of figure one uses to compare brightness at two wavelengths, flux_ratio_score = 13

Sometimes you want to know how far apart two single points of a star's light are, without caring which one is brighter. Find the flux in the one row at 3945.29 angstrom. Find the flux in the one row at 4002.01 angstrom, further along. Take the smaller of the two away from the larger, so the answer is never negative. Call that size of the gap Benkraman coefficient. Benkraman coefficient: 2.3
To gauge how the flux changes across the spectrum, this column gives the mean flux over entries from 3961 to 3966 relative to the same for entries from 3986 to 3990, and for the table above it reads 0.76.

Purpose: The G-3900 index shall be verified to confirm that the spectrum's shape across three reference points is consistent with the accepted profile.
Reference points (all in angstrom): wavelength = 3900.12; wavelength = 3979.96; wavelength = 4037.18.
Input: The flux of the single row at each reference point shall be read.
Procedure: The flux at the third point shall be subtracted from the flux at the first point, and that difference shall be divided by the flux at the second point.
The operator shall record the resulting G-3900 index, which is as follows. -0.30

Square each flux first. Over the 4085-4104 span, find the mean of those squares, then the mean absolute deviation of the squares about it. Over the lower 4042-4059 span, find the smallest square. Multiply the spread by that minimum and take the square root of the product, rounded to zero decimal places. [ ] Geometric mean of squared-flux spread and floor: 167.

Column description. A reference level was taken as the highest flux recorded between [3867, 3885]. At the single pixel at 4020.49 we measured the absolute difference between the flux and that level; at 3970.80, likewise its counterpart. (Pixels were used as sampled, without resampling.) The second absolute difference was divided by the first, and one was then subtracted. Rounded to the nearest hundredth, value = 1.02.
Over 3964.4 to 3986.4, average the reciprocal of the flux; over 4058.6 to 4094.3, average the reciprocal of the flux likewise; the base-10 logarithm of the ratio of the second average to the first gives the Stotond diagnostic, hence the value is -0.11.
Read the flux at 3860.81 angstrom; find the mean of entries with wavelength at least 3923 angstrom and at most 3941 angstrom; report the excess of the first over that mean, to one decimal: 1.8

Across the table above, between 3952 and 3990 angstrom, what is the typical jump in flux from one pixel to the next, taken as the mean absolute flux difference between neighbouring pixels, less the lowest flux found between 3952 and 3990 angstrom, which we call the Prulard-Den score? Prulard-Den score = -10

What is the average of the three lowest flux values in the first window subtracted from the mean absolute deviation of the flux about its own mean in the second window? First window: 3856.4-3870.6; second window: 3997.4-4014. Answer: -19.4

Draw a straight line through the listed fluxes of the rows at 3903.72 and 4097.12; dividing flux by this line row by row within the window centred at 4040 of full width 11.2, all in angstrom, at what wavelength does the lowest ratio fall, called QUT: 4042.77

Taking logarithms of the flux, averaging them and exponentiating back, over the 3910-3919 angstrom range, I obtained 21.6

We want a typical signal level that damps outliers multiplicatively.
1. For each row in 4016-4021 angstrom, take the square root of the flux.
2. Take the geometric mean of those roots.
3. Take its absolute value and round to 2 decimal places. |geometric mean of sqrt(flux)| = 4.55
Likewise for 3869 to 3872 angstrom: 4.53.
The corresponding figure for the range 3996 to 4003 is 4.73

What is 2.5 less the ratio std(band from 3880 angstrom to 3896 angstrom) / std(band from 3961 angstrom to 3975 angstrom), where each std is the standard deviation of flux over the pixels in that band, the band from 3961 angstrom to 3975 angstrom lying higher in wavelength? 1.7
